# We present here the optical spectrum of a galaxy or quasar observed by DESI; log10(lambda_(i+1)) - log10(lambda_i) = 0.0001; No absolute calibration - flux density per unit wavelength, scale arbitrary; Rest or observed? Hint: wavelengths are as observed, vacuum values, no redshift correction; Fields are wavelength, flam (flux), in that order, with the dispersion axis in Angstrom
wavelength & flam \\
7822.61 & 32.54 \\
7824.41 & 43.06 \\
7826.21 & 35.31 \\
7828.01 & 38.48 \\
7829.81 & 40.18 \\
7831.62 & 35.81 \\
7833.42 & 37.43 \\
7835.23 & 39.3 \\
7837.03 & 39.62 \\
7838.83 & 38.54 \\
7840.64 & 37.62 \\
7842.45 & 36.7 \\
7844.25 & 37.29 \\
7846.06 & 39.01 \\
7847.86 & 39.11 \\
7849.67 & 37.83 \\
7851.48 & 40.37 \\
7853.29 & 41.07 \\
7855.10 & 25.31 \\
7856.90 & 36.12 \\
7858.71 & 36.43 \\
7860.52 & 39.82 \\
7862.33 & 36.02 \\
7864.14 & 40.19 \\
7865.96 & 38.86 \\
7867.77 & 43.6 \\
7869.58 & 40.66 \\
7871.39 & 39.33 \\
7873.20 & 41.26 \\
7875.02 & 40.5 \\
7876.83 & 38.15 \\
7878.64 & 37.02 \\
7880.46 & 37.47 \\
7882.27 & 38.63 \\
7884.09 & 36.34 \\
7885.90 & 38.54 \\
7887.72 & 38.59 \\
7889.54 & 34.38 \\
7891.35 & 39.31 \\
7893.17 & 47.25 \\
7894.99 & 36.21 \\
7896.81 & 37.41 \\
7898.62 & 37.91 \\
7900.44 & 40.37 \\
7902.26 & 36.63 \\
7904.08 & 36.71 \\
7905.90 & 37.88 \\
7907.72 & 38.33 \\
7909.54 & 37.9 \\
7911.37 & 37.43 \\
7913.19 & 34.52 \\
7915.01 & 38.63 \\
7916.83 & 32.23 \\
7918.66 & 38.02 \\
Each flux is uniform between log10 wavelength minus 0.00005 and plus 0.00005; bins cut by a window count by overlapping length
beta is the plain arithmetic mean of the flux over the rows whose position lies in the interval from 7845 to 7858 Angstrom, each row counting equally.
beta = 37.0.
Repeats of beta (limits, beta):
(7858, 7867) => 38.3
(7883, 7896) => 38.7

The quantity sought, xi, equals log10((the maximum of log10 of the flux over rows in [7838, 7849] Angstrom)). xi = 0.202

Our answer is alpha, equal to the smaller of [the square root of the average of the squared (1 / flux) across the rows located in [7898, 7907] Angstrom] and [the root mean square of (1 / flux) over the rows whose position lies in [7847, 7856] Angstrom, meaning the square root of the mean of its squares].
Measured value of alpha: 0.0264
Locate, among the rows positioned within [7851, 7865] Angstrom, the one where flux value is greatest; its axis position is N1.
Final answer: 7853.29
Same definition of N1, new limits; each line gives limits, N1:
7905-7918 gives 7915.01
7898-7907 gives 7900.44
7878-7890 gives 7882.27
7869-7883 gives 7873.20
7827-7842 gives 7829.81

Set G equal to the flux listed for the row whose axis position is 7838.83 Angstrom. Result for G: 38.54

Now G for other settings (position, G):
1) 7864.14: 40.19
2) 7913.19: 34.52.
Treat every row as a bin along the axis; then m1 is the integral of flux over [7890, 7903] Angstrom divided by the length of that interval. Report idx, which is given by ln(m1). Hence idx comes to 3.668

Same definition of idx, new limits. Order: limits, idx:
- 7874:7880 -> 3.650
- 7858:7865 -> 3.642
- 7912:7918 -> 3.565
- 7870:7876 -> 3.698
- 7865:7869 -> 3.716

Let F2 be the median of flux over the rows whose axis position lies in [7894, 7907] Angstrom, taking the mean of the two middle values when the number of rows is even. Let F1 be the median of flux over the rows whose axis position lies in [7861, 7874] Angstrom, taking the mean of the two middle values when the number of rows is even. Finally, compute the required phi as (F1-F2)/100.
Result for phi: 0.028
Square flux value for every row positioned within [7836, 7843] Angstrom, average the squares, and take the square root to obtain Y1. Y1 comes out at 38.1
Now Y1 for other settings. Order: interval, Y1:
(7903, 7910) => 37.7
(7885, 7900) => 38.9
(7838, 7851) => 38.0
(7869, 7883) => 39.2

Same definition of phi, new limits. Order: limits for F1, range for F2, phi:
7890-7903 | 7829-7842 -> -0.006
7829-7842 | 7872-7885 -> 0.004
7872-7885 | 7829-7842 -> -0.004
